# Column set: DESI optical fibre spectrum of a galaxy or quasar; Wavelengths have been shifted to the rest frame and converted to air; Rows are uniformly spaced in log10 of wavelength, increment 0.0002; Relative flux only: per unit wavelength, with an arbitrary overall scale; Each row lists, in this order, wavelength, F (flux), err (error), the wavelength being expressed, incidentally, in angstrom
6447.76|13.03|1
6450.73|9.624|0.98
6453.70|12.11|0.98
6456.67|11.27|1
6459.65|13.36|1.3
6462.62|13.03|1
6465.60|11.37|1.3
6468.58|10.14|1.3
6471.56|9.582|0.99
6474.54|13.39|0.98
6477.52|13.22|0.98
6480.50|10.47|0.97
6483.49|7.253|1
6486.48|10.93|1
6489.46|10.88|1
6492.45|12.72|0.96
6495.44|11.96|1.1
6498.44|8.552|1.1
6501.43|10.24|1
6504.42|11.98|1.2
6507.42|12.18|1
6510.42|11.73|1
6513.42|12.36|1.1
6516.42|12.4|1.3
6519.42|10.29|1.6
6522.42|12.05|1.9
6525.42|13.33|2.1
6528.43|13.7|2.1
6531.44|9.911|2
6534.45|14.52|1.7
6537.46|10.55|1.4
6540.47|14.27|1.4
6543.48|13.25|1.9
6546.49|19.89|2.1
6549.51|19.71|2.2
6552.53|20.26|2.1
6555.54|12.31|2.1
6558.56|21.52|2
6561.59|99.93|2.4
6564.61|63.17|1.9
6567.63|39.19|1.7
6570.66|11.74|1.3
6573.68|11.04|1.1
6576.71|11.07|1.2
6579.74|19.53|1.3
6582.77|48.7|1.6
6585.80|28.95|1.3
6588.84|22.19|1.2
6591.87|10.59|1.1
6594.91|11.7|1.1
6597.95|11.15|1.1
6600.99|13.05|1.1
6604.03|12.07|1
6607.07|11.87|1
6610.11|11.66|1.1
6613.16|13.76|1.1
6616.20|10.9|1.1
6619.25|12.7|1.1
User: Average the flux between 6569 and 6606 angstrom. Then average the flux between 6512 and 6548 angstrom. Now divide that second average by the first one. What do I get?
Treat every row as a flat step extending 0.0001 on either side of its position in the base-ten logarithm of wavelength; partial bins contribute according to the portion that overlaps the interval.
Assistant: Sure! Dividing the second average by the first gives 0.74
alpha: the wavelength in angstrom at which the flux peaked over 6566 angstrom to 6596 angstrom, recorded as 6582.77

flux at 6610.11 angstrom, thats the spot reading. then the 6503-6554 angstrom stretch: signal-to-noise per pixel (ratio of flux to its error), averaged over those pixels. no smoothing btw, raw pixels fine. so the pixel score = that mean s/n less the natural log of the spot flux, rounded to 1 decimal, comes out 6.2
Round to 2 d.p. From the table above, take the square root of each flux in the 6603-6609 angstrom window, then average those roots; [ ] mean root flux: 3.46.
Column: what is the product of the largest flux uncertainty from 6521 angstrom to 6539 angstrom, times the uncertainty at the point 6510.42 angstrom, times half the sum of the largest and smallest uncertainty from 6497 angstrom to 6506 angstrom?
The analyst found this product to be 2.3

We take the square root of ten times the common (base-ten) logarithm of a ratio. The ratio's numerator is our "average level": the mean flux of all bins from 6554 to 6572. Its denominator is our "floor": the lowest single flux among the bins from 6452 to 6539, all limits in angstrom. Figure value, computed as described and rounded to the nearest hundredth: 2.75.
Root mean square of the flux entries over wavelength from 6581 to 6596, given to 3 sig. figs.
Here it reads 28.1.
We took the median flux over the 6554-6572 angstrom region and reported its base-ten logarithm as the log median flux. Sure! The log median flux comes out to 1.48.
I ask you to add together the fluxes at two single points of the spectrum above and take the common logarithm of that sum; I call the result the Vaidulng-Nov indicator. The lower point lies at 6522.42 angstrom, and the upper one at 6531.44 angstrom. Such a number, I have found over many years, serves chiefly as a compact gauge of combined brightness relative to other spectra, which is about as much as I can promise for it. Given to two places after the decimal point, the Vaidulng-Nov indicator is 1.34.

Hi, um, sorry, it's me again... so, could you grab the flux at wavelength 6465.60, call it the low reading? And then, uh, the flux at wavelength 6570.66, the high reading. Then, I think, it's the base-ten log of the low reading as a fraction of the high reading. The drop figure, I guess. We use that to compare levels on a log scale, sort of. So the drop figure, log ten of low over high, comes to -0.01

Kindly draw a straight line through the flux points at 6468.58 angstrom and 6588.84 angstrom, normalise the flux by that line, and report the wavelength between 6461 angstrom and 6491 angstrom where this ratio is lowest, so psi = 6483.49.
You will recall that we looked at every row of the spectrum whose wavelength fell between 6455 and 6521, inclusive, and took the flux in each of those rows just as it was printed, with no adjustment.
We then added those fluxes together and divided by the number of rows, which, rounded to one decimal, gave 11.3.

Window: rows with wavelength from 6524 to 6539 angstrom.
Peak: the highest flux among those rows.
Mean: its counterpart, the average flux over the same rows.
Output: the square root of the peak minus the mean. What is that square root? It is 1.46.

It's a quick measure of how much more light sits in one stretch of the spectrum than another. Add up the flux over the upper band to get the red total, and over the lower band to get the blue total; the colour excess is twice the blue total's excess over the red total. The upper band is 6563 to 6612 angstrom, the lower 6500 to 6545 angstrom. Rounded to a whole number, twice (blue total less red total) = -310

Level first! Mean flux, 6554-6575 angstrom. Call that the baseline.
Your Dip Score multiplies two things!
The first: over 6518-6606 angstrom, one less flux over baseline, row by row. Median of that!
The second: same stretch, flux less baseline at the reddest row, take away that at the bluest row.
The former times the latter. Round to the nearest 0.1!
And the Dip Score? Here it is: 1.1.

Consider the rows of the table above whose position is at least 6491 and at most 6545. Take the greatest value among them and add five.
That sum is 20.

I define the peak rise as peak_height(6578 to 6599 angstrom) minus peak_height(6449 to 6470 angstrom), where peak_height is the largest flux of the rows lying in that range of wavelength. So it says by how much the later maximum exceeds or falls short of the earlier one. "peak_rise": 35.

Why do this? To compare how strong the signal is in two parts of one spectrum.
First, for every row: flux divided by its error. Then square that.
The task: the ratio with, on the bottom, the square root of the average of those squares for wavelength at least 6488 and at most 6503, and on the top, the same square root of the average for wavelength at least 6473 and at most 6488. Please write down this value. 1.07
